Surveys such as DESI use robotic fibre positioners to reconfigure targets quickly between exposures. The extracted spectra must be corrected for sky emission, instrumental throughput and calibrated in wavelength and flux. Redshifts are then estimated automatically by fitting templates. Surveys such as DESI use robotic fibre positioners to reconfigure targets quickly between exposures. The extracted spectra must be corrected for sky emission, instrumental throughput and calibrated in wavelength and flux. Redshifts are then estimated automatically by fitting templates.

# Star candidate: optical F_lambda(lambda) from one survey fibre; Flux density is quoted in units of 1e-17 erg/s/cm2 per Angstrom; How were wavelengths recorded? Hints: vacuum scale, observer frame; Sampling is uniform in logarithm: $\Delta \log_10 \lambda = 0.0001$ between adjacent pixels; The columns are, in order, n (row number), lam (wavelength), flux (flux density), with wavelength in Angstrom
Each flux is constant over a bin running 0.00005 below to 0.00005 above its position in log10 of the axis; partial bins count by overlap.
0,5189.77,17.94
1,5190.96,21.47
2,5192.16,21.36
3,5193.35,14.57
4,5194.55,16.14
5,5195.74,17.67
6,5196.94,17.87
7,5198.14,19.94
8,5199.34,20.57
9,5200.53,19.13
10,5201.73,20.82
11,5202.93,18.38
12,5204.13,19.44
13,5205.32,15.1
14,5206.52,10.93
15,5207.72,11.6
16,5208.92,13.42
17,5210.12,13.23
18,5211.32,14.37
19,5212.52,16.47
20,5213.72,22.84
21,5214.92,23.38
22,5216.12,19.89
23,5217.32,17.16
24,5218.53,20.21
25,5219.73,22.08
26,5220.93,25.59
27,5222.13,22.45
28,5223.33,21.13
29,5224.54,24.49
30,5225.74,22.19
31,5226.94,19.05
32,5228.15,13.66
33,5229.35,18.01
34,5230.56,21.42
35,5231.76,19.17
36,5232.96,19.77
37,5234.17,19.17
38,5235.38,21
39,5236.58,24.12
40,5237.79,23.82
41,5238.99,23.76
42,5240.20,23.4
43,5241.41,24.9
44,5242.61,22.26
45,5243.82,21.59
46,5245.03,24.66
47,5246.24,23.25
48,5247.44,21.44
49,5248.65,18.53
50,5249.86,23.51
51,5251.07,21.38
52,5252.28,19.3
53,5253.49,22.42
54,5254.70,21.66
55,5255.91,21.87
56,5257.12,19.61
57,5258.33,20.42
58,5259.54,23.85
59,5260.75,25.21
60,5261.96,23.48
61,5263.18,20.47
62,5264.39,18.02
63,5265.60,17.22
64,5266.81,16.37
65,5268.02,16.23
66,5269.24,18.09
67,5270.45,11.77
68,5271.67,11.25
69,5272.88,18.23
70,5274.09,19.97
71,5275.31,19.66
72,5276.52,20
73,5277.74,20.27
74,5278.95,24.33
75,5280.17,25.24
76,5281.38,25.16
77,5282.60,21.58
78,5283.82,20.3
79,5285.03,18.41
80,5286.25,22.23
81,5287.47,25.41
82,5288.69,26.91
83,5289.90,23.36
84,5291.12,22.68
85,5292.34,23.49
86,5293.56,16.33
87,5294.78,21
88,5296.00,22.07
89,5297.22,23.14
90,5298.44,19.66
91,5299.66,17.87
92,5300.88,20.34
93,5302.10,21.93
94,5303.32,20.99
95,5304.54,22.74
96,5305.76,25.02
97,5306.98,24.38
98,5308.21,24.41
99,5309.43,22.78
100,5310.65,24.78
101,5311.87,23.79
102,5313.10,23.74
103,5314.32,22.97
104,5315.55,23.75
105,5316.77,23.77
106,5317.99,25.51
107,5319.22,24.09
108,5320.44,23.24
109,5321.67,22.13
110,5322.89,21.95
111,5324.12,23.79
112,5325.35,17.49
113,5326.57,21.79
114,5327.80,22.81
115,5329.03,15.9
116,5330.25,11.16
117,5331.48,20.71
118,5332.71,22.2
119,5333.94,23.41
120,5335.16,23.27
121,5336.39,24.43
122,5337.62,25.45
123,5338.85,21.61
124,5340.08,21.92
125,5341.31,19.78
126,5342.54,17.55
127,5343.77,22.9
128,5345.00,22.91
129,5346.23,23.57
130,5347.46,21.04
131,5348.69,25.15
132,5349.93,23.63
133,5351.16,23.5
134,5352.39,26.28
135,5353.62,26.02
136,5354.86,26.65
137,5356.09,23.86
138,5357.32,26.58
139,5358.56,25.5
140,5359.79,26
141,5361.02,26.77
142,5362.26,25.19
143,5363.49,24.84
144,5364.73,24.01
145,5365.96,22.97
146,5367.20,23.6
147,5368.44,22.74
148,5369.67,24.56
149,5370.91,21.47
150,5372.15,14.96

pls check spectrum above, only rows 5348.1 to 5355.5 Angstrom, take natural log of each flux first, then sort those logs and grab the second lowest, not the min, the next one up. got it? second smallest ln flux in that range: 3.16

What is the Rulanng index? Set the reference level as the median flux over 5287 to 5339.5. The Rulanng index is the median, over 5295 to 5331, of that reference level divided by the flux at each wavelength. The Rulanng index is 1.01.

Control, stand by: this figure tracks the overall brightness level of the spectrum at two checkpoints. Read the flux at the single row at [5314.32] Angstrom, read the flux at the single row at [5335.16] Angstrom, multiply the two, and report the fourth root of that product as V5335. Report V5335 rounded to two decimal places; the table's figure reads 4.81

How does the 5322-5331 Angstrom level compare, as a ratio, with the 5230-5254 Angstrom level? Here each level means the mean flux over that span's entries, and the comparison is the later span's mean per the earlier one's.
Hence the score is 0.88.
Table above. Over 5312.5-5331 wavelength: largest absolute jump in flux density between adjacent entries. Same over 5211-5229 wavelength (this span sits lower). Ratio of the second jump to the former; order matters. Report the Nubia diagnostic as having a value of 0.92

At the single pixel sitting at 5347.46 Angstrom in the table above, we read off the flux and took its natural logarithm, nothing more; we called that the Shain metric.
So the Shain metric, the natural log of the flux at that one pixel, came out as 3.05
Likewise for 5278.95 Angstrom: 3.19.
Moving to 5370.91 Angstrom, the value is 3.07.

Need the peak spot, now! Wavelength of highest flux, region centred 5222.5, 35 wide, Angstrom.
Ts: 5220.93 Angstrom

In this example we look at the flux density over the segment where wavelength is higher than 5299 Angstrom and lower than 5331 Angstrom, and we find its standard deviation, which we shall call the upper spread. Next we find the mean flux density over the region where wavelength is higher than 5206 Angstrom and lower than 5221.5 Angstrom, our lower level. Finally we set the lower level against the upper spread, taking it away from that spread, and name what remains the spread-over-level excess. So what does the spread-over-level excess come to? -14.6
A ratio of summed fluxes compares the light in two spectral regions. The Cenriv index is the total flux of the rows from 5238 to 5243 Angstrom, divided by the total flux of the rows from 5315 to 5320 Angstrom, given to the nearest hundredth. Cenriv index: 0.97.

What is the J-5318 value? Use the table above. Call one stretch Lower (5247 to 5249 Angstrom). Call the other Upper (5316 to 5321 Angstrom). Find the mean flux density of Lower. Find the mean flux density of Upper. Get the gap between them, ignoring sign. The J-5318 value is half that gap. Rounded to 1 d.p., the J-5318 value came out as 2.1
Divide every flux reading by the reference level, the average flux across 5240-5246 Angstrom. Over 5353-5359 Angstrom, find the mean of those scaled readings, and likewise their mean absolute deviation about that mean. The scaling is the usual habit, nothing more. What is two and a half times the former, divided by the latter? 77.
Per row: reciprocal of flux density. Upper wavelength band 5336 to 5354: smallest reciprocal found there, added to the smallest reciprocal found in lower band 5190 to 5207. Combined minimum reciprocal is 0.0846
